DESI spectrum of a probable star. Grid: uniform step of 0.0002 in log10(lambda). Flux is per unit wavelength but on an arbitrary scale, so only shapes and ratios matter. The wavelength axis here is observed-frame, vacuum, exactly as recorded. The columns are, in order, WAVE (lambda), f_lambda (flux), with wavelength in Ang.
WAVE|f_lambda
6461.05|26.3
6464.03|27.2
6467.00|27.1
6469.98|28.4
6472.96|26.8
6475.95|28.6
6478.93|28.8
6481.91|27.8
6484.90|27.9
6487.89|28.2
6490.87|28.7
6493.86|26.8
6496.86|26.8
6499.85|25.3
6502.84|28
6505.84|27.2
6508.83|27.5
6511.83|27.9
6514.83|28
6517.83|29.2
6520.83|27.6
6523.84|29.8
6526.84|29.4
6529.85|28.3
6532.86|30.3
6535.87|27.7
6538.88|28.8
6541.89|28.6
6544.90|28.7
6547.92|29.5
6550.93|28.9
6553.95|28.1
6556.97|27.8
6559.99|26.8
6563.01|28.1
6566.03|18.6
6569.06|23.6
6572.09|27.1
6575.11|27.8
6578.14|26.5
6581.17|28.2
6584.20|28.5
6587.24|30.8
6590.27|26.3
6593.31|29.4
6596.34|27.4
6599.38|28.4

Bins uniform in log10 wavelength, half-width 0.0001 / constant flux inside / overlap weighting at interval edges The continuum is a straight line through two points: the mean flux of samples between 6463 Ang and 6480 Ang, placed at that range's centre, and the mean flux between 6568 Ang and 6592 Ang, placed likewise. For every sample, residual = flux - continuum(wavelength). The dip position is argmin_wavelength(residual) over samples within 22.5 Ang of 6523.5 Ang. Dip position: 6505.84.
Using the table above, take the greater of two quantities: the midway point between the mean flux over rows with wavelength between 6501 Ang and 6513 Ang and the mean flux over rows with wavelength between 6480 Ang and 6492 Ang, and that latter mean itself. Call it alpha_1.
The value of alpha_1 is 28.2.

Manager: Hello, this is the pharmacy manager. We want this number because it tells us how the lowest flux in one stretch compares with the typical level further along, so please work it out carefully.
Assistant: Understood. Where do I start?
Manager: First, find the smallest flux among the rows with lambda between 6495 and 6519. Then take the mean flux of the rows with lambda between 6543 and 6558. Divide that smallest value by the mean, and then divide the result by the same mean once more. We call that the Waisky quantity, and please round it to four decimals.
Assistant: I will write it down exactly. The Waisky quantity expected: 0.0309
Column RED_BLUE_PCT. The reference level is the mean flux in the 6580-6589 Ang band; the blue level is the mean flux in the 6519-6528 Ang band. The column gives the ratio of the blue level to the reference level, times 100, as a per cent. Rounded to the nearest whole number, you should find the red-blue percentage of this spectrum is 99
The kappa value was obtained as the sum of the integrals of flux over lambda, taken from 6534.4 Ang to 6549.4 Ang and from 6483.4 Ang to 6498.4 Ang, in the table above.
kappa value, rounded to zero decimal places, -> 845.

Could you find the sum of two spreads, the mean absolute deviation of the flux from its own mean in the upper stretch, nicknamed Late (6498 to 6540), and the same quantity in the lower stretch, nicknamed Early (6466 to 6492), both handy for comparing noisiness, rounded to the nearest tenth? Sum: 1.5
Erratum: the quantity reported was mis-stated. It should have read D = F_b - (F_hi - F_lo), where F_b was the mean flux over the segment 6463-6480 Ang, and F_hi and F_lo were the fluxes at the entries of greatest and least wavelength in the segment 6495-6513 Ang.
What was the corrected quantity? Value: 26.7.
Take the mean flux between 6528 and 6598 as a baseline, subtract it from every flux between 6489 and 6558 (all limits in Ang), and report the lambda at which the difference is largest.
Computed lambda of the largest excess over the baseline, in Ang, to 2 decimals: 6532.86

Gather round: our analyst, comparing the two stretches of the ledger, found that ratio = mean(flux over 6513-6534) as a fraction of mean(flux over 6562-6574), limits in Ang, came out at 1.19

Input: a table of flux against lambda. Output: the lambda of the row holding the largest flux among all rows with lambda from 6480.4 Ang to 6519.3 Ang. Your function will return 6517.83 Ang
